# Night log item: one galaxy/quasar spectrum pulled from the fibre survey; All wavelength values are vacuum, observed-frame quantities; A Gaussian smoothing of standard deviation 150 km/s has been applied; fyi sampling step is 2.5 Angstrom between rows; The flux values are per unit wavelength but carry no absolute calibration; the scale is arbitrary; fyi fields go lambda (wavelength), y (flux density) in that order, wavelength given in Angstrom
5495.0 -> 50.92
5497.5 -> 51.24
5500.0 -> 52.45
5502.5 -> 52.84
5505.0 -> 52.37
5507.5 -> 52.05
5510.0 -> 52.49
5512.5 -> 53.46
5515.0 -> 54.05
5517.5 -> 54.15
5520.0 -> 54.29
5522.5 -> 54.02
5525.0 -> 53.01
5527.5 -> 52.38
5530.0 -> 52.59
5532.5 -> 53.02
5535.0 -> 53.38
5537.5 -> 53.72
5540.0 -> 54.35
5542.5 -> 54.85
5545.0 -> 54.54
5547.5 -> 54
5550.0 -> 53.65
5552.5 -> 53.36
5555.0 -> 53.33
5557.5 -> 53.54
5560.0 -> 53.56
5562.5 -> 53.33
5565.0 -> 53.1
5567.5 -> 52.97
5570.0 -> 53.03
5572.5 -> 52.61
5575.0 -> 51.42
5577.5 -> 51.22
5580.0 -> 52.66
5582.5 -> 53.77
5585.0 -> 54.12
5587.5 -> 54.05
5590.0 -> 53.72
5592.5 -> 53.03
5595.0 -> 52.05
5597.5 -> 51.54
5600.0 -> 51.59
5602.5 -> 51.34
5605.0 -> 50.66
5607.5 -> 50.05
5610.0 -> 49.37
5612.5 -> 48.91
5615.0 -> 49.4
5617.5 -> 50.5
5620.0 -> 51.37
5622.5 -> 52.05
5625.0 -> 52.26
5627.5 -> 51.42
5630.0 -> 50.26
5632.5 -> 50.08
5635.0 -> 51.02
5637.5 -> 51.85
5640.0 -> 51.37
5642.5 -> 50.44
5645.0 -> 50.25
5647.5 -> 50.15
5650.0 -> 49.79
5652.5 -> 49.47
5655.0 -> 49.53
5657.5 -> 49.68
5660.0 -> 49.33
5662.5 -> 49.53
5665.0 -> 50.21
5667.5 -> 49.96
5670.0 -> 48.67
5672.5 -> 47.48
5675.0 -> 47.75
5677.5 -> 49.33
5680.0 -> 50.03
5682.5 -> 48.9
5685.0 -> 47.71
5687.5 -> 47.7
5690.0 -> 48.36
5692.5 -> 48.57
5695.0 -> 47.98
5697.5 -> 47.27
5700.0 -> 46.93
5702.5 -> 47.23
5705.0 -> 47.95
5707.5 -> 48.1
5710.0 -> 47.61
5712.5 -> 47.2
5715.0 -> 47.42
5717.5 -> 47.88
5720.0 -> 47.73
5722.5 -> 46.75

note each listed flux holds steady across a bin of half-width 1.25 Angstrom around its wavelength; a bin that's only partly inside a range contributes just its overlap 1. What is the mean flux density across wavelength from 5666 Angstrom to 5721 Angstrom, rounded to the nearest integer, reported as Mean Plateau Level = 48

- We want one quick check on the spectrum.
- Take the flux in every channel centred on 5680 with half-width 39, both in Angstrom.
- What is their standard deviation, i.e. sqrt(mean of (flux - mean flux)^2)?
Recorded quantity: 1.1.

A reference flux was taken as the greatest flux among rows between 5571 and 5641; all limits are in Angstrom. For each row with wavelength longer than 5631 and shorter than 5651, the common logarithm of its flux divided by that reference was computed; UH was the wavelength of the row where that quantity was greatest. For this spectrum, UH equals 5637.5 Angstrom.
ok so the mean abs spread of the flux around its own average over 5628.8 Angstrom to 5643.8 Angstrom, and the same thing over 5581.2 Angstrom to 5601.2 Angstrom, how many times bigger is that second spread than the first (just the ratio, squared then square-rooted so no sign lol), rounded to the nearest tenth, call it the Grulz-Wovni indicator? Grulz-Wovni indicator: 1.6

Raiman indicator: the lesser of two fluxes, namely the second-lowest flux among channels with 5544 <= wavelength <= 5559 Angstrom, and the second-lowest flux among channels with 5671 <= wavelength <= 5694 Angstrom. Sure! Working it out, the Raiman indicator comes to 47.7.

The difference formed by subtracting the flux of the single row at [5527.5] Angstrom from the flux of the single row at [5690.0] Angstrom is -4.0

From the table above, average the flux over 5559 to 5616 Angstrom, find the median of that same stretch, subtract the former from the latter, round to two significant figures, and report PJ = 0.54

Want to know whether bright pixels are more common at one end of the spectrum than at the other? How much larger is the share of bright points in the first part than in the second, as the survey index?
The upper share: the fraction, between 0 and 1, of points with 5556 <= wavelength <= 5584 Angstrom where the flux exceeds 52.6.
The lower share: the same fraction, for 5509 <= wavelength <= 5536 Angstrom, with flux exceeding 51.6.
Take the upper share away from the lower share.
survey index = 0.18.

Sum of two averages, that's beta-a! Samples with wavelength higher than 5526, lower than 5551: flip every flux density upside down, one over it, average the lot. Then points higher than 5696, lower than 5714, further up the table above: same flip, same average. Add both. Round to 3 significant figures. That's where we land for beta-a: 0.0397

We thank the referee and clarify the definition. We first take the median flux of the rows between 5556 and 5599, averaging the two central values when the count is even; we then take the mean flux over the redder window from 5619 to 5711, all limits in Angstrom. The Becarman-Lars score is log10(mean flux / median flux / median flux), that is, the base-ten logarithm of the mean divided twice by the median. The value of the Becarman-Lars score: -1.755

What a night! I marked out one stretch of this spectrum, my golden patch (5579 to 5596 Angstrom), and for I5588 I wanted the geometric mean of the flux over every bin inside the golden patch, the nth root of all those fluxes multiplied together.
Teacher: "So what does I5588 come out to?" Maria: 53.3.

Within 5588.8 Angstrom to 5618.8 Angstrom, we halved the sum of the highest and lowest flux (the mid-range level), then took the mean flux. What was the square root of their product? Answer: 51.2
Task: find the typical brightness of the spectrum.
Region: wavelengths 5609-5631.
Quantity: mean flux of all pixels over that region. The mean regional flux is 50.6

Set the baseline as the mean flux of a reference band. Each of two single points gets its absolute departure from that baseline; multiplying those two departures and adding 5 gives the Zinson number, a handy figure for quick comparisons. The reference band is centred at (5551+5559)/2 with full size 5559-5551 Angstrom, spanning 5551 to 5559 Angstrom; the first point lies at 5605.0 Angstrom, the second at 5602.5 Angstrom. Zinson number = 11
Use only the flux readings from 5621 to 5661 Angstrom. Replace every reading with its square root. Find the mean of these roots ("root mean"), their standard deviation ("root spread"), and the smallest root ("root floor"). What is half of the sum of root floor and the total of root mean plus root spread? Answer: 7.10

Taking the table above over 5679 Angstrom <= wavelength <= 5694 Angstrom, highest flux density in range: 50.03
